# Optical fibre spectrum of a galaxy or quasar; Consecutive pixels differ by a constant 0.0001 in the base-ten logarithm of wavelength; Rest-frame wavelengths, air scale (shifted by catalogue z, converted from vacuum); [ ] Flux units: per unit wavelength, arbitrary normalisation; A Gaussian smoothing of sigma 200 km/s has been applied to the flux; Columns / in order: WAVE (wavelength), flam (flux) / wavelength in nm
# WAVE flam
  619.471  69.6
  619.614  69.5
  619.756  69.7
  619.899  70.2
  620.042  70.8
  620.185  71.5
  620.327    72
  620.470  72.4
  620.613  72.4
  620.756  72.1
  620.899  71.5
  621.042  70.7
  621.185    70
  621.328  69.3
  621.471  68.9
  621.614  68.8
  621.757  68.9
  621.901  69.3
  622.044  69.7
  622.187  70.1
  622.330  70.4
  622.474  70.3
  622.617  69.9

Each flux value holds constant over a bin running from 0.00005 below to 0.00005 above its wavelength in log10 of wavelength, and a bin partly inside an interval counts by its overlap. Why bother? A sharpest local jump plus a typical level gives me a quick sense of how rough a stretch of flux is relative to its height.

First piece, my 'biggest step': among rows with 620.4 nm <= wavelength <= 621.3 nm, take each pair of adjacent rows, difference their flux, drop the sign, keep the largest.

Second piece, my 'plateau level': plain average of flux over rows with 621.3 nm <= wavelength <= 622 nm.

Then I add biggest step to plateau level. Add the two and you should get 69.8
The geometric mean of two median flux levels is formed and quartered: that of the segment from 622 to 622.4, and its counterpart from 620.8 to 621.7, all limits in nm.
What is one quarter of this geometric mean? 17.5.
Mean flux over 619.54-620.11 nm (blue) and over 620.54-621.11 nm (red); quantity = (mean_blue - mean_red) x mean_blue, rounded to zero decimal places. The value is -114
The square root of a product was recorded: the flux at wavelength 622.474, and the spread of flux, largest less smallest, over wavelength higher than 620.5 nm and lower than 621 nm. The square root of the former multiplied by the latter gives 8.0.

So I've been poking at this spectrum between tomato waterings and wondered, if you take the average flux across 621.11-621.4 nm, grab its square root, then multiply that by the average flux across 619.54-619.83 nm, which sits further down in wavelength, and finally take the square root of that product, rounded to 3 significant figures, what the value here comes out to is 24.1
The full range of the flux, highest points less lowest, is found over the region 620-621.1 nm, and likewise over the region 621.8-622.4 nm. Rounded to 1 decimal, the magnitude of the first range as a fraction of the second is 1.5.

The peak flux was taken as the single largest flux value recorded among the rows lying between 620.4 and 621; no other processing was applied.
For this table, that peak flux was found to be 72.4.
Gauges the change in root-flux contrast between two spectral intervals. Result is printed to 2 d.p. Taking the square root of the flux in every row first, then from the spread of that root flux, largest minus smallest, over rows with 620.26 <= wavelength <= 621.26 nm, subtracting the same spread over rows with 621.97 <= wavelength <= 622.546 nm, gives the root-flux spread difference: 0.10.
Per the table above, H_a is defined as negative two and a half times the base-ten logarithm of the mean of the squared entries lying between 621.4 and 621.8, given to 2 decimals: -9.19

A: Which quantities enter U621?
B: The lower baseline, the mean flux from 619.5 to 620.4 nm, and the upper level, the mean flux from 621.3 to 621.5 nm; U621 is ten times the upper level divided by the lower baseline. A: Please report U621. 9.8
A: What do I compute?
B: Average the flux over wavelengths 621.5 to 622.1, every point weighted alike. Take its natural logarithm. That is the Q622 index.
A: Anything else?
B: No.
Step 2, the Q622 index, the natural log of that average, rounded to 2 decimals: 4.24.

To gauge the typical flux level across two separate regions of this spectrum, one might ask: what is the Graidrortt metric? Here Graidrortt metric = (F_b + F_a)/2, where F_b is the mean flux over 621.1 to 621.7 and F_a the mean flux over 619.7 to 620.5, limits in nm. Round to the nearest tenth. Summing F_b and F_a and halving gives 70.2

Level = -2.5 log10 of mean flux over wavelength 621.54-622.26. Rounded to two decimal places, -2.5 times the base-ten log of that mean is -4.60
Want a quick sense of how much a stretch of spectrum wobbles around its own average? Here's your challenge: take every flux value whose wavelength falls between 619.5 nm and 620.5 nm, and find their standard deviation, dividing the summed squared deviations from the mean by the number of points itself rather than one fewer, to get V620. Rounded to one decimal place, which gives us 1.0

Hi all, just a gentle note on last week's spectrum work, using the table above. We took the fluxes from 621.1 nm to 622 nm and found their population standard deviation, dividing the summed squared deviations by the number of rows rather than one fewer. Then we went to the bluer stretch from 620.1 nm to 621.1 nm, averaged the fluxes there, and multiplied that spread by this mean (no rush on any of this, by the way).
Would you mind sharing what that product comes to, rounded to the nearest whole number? 29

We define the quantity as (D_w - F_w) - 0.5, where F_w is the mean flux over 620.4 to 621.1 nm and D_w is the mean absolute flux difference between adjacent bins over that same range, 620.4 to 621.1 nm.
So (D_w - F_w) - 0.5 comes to -71.9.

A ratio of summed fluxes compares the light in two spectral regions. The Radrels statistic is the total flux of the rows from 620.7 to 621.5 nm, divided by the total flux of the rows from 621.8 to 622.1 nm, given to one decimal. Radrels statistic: 3.0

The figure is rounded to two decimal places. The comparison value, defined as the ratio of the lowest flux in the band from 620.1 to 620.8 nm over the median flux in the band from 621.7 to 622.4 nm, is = 1.03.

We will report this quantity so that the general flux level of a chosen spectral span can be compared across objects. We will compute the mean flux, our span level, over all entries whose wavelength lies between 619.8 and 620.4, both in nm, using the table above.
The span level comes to 71.1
